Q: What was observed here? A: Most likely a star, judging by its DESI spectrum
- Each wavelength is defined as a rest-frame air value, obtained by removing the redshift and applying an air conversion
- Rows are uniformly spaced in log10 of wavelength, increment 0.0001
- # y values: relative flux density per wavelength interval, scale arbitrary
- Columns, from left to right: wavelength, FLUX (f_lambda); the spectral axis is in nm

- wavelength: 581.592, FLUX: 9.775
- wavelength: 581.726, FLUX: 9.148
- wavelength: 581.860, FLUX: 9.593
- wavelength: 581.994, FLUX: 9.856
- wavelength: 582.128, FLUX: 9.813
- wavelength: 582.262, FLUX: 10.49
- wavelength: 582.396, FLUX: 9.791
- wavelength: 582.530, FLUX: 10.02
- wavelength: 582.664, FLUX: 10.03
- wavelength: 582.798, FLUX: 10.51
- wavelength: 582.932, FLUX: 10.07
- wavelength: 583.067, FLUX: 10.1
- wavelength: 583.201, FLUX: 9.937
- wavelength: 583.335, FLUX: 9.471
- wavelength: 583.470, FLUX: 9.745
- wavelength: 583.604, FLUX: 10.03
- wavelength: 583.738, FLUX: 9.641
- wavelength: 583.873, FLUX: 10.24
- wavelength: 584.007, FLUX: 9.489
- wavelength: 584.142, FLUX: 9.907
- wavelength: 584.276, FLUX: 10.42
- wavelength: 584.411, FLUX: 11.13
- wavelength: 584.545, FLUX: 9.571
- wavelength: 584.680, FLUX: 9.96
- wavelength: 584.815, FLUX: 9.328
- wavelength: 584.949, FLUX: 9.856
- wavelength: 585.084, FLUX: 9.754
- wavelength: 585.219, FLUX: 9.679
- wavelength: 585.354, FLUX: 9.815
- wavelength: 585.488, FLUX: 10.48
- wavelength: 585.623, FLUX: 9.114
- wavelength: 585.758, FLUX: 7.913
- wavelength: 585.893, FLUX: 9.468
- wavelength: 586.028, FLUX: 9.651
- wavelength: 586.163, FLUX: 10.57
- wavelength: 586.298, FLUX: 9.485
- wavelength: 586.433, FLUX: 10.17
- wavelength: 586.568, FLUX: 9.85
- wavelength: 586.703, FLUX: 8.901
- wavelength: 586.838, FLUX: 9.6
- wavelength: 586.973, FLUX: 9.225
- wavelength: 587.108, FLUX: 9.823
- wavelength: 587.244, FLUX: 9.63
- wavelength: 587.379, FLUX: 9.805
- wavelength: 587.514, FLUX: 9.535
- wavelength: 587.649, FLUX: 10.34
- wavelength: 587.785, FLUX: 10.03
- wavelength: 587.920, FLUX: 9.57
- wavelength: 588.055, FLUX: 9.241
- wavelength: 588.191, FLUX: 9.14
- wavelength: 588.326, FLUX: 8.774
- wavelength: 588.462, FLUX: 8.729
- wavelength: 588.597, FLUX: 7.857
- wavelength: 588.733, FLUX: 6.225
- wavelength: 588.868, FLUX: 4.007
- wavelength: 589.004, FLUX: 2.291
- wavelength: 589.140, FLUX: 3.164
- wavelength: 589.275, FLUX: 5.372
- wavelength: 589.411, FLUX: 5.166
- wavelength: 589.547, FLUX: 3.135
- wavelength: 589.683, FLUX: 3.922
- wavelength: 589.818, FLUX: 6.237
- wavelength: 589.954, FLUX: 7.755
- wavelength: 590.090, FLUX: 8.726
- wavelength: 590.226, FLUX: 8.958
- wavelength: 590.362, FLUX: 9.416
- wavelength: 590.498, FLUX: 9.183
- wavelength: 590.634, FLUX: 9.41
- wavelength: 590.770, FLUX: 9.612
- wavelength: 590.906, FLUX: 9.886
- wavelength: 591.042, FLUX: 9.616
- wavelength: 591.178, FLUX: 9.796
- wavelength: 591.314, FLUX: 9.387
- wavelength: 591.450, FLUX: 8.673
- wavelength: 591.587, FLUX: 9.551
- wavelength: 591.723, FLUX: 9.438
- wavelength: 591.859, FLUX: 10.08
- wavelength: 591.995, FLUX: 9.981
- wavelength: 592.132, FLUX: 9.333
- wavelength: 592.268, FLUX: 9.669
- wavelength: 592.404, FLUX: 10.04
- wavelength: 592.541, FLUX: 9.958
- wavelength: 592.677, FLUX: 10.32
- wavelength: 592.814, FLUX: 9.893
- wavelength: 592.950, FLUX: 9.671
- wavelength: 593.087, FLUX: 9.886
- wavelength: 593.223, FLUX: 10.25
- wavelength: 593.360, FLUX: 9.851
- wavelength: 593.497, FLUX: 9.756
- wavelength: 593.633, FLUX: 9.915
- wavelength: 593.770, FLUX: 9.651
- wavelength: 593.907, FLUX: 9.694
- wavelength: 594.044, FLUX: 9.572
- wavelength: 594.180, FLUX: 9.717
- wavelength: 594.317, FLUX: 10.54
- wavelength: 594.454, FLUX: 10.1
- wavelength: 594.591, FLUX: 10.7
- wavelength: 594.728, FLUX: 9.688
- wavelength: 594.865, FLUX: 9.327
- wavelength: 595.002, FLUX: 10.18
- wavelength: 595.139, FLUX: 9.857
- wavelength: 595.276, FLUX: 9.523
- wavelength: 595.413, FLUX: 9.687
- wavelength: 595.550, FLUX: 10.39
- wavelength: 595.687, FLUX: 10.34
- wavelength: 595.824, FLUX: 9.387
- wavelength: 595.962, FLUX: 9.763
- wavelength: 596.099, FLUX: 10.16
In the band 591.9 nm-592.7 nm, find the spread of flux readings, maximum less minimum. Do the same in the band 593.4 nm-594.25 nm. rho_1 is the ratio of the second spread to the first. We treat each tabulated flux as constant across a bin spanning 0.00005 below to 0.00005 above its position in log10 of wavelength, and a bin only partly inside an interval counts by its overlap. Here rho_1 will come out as 0.35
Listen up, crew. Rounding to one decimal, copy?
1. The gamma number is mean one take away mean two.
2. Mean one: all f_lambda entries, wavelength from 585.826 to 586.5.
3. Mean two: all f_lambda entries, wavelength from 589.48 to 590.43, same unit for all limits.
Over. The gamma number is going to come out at 3.0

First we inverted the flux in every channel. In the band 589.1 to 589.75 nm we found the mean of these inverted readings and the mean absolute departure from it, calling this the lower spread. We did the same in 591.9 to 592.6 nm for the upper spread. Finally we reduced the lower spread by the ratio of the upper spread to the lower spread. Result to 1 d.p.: 0.0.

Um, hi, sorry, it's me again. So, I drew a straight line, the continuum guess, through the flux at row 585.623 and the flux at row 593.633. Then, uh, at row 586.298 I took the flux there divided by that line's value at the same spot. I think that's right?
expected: 1.03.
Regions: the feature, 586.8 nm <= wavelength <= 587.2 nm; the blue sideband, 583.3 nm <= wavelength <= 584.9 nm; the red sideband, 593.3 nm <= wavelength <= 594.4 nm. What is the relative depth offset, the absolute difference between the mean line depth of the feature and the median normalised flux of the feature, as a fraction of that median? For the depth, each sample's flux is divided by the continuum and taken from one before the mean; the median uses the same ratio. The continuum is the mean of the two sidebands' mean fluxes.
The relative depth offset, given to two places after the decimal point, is 0.97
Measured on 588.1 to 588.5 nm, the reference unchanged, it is 0.89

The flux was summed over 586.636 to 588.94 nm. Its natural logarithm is 5.01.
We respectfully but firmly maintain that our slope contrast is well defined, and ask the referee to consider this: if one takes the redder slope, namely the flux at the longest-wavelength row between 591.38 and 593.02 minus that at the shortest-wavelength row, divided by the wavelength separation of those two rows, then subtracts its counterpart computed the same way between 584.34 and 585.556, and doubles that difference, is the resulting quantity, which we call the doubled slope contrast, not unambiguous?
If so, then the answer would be 2.5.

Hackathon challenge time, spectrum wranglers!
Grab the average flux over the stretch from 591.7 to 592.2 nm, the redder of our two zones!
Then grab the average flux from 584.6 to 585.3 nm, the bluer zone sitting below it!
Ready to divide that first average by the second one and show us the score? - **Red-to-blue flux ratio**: 1.00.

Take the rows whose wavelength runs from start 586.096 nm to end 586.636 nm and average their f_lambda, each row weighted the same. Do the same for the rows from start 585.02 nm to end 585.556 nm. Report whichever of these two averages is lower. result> 9.9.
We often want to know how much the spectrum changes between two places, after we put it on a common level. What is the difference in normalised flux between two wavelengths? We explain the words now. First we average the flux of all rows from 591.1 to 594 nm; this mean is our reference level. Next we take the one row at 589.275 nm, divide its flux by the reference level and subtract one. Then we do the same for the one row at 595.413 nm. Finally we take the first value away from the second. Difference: 0.44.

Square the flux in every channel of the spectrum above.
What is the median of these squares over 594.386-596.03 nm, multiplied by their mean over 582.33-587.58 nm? 9245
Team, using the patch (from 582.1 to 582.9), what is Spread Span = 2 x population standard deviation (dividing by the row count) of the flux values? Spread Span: 0.58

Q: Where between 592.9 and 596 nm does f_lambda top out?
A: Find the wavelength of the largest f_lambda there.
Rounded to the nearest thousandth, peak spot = 594.591 nm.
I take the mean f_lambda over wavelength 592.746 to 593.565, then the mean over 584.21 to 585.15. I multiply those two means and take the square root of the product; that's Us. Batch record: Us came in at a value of 9.94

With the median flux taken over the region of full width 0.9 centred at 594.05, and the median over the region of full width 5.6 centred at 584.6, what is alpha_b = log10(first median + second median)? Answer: 1.29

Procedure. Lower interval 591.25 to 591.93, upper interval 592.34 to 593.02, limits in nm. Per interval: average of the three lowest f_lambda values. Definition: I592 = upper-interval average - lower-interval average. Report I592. 0.7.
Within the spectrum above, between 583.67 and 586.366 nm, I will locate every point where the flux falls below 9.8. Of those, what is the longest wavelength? 586.298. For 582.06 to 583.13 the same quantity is 582.396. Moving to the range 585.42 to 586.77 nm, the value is 586.703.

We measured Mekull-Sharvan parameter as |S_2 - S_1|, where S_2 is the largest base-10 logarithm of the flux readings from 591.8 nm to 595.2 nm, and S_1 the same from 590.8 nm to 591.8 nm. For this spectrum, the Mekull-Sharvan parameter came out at 0.034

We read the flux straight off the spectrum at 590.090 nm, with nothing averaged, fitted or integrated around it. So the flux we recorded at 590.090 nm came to 8.726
